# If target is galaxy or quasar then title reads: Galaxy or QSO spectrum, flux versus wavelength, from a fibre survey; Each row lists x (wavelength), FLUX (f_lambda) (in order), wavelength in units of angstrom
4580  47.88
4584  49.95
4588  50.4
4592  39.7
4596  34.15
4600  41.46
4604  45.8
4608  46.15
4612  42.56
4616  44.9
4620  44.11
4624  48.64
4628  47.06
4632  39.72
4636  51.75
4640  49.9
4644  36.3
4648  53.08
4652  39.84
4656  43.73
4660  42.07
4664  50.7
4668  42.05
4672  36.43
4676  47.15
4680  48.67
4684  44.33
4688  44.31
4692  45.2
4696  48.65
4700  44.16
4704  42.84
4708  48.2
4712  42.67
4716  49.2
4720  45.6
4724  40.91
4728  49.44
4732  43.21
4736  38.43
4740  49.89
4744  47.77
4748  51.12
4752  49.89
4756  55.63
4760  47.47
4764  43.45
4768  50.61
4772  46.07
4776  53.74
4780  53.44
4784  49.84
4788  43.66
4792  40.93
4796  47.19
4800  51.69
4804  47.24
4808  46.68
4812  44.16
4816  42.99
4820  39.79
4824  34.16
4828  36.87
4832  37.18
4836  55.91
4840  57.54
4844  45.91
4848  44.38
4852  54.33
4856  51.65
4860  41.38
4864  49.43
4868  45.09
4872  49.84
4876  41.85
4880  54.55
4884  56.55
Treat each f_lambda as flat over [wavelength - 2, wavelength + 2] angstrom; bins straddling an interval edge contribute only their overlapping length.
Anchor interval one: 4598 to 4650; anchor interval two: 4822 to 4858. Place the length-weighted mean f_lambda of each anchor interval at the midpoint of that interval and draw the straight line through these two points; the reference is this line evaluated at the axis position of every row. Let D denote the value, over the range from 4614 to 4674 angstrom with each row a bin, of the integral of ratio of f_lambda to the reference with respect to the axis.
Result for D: 58.8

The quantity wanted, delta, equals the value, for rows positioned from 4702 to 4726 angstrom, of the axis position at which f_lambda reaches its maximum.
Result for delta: 4716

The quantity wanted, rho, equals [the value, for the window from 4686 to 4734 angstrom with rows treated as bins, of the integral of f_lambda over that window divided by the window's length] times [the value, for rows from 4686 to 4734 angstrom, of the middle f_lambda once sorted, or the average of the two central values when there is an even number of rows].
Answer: 2030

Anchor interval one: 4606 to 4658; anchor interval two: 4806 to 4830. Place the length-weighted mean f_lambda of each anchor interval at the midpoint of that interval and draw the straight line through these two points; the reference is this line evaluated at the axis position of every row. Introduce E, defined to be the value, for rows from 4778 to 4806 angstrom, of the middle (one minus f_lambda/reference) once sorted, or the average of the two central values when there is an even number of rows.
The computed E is -0.15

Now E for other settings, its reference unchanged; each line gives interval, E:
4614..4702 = -0.01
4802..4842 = -0.07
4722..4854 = -0.14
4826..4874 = -0.19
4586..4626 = 0.02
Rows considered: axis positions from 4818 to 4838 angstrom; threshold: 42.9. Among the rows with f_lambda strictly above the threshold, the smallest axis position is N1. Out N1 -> 4836 angstrom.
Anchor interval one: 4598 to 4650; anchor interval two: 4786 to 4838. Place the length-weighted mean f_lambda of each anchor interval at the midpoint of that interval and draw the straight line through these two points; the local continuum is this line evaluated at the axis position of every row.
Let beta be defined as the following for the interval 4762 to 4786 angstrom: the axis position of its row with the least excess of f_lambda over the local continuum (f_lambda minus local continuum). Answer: 4764 angstrom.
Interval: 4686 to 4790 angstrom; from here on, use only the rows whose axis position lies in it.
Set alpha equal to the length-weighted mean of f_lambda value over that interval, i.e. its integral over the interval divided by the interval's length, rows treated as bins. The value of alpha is 47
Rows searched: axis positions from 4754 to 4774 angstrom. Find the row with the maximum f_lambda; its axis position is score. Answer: 4756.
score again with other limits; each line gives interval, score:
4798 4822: 4800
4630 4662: 4648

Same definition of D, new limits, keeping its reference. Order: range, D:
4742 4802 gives 63.5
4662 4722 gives 59.4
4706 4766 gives 61.1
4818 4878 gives 59.0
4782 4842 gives 58.4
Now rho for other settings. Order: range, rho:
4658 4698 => 2012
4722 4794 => 2310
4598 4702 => 2005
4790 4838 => 1906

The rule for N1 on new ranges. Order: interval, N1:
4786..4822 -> 4788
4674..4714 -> 4676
